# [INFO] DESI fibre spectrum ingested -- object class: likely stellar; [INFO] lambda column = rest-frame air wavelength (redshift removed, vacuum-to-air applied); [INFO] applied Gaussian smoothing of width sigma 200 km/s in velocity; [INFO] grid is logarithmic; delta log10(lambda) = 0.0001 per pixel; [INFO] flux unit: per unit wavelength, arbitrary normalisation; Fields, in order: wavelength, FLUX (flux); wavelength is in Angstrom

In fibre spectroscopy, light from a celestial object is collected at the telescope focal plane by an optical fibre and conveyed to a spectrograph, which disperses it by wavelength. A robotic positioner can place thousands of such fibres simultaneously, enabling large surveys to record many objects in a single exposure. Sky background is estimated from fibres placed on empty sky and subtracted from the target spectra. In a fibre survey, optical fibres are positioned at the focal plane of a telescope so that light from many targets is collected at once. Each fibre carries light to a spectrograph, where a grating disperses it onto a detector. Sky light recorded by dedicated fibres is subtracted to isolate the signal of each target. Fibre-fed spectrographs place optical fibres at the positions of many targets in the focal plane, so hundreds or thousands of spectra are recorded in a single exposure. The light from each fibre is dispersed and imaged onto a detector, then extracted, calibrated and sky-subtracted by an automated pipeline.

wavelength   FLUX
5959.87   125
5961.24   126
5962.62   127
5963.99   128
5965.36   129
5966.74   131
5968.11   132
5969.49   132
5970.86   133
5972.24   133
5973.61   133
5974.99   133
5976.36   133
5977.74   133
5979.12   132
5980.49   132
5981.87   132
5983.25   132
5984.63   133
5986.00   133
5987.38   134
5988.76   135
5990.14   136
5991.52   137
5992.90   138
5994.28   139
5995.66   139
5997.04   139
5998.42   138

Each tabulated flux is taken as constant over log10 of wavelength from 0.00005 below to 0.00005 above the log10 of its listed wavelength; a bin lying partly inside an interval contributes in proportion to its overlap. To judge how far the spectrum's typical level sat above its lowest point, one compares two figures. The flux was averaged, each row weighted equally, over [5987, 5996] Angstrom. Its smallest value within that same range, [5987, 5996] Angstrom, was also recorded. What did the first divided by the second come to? 1.02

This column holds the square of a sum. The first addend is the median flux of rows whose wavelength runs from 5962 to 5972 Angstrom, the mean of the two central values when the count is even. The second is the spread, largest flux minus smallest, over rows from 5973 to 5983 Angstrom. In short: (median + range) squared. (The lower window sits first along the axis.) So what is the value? 17424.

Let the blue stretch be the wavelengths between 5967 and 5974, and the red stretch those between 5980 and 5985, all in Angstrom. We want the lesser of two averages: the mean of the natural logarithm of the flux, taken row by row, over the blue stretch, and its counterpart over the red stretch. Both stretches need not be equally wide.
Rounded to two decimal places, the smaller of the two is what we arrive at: 4.88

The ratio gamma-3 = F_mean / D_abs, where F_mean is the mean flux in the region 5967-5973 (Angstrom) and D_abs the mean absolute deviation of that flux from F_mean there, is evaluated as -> 265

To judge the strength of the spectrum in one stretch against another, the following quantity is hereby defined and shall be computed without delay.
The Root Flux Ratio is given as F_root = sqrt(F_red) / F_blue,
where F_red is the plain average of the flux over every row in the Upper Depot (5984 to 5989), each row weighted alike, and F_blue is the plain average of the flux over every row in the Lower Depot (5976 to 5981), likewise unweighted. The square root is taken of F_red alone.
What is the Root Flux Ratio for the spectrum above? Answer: 0.0873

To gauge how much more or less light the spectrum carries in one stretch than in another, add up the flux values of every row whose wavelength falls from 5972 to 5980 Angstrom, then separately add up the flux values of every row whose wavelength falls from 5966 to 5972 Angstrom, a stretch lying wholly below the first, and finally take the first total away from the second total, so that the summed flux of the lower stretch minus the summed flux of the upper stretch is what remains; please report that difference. -269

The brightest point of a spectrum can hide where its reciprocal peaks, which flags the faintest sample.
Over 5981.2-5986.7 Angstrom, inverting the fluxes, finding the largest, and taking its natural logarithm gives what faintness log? -4.88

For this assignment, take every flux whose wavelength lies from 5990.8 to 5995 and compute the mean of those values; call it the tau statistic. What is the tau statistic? 138.0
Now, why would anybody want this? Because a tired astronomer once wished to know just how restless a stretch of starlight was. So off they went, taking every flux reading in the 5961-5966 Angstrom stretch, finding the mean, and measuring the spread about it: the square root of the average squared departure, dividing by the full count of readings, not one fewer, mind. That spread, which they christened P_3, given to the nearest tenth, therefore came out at 1.1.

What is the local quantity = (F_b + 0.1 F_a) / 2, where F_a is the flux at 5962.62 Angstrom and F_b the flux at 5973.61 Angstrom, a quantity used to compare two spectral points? 73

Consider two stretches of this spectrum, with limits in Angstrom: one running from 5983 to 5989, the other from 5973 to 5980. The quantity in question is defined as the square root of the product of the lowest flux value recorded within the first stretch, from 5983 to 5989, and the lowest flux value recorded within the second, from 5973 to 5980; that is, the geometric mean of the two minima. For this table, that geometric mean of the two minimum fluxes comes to 132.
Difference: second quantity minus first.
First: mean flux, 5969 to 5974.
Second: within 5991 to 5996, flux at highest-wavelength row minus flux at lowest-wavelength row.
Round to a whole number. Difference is -131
